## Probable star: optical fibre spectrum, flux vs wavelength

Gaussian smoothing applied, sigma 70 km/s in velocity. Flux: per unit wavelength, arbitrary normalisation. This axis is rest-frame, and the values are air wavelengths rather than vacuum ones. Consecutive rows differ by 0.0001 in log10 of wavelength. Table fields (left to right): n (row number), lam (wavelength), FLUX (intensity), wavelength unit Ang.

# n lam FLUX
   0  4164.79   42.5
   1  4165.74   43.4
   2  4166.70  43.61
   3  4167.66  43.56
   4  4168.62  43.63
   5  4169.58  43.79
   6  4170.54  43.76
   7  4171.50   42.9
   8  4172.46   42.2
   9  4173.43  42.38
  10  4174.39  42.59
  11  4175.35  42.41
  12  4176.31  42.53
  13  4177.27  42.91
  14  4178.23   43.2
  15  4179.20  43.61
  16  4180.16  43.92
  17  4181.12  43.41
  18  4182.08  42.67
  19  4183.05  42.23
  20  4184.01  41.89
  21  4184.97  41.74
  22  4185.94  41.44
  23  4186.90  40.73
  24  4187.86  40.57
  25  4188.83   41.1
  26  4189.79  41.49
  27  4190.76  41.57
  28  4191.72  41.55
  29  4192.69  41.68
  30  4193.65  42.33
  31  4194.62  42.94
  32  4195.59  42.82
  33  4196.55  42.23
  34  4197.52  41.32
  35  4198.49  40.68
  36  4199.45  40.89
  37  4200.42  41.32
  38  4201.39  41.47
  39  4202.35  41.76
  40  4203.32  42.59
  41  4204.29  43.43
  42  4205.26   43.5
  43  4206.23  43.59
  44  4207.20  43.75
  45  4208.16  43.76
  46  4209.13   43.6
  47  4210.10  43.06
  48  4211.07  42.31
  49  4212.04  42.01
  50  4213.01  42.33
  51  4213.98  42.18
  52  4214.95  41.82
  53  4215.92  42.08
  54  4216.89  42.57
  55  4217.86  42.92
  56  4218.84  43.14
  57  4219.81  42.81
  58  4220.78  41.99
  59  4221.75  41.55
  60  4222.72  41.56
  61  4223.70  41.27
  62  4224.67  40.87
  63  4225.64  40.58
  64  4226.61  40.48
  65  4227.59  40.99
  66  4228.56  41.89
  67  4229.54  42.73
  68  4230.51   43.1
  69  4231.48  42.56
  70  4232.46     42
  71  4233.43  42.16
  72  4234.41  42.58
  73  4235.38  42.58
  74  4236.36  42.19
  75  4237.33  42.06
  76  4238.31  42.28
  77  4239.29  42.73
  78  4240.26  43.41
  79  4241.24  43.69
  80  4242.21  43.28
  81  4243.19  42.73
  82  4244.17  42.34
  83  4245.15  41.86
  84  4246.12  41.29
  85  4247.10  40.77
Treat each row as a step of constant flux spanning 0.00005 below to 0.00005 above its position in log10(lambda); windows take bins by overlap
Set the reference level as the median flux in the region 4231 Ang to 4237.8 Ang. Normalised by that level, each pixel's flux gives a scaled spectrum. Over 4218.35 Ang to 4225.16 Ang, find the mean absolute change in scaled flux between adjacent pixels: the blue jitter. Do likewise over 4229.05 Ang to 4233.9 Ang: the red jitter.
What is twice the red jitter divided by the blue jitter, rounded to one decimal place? 2.1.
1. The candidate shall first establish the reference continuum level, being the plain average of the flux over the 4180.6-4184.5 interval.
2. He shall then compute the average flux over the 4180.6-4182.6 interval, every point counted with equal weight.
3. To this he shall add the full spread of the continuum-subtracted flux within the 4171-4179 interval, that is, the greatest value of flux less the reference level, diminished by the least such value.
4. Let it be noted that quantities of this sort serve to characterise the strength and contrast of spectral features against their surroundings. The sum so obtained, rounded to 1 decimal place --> 44.0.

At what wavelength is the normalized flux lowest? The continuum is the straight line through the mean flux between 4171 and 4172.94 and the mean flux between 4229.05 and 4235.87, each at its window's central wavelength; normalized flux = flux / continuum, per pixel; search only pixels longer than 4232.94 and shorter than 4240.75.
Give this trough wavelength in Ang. 4237.33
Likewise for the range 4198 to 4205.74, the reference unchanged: 4198.49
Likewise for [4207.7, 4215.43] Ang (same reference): 4214.95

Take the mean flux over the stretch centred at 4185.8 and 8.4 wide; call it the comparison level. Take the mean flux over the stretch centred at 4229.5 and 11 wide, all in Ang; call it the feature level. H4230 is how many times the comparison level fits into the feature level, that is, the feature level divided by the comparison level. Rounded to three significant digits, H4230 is 1.01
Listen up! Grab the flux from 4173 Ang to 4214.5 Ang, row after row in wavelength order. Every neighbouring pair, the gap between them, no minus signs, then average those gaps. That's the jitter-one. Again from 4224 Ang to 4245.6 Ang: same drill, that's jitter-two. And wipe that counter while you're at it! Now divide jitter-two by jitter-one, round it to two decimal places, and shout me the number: 1.14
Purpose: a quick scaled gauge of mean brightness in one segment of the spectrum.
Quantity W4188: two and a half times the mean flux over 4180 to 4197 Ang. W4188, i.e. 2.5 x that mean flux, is 105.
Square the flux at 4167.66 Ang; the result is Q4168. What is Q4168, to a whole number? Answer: 1897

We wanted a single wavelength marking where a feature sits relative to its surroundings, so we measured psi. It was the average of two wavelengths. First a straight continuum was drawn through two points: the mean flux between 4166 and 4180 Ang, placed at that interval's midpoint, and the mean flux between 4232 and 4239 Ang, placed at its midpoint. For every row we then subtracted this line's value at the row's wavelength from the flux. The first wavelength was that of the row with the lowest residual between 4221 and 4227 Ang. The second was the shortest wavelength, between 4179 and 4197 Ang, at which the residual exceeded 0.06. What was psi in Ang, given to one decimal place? 4202.9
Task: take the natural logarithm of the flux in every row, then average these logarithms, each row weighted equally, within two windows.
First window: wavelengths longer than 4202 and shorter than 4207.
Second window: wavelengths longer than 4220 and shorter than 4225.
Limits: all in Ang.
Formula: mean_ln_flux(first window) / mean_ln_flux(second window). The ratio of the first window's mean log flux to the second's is 1.01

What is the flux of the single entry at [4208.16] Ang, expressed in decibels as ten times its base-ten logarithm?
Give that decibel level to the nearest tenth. 16.4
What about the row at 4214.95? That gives 16.2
